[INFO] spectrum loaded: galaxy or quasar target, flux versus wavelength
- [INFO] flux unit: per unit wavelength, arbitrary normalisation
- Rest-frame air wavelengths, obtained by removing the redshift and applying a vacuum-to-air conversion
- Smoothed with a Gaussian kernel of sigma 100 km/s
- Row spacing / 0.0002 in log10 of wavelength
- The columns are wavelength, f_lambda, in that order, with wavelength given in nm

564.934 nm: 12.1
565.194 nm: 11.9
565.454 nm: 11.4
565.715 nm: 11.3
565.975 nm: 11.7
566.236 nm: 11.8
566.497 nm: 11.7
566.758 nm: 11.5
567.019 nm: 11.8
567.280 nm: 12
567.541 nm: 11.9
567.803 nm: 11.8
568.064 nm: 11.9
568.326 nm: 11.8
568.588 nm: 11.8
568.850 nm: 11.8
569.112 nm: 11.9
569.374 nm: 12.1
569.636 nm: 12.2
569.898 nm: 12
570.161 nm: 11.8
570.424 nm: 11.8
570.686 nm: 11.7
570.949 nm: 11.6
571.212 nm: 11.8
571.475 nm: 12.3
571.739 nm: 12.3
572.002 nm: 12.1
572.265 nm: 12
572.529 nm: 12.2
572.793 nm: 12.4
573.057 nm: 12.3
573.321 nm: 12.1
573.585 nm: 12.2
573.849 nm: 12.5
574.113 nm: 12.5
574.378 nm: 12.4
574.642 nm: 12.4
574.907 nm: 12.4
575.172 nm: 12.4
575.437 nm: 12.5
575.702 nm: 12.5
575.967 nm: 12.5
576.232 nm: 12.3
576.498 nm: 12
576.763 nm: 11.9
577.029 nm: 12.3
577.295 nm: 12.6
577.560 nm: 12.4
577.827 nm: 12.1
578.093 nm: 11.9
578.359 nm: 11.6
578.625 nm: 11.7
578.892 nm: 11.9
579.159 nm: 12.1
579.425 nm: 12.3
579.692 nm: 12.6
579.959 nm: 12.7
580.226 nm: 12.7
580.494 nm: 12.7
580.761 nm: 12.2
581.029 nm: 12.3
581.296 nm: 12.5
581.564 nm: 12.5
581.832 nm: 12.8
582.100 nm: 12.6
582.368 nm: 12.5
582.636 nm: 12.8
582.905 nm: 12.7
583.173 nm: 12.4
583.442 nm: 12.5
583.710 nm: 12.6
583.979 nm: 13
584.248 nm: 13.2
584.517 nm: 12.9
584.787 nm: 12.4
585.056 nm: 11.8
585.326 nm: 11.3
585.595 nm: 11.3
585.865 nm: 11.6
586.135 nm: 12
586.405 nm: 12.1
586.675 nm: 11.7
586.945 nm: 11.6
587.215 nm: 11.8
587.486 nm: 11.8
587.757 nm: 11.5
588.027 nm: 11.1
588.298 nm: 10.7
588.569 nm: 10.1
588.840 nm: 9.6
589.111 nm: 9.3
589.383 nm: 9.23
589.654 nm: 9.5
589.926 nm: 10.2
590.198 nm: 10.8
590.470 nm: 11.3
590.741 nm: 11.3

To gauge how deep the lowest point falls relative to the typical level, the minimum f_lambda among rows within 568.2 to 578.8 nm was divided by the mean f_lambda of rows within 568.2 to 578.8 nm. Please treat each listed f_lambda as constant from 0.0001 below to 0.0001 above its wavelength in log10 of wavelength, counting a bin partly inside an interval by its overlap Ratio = 0.957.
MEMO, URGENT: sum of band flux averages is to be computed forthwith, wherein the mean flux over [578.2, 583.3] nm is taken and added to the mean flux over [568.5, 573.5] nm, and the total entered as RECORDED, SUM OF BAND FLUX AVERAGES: 24.4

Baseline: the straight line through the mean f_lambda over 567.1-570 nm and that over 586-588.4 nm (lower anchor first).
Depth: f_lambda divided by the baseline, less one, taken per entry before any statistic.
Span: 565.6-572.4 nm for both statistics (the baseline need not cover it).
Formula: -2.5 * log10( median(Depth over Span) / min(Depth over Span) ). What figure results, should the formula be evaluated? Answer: 2.1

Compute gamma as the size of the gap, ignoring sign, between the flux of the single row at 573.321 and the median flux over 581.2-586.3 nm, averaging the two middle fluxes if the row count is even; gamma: 0.40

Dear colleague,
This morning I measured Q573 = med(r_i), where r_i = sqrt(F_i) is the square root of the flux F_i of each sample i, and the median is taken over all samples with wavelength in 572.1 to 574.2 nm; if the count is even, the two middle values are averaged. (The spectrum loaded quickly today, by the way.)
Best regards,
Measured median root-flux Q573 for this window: 3.50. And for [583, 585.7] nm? 3.53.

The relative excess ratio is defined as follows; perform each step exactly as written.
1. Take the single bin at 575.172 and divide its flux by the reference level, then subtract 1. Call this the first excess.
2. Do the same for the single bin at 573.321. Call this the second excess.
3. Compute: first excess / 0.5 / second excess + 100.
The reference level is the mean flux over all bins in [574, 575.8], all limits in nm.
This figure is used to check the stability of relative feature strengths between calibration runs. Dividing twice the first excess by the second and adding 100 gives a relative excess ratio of 100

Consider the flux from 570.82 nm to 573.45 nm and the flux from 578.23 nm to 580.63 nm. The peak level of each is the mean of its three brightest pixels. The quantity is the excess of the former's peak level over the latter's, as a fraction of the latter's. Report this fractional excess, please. -0.029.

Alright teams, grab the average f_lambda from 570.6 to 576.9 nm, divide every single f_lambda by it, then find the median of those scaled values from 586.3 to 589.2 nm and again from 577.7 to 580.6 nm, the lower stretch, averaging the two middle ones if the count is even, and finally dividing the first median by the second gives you 0.95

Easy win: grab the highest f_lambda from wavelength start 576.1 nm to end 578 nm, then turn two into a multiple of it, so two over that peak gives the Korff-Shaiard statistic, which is 0.159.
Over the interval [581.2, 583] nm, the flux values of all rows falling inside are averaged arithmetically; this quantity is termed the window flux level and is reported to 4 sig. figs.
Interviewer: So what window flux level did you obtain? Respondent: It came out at 12.63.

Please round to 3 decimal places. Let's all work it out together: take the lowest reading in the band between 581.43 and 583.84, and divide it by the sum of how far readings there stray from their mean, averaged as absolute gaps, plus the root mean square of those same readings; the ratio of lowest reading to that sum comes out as 0.975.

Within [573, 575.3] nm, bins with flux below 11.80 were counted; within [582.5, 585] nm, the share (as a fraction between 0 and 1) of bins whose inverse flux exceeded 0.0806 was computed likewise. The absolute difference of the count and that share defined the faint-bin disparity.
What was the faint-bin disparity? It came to 0.22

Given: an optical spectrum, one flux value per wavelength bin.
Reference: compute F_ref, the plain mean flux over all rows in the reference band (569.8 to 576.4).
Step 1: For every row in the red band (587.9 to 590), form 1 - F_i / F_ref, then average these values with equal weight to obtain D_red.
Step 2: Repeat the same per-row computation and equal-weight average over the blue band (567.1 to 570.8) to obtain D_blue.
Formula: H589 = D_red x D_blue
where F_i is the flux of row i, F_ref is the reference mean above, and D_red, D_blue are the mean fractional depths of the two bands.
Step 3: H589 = 0.0046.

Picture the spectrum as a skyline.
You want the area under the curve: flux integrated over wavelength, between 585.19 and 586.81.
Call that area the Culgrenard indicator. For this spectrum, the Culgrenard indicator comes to 18.9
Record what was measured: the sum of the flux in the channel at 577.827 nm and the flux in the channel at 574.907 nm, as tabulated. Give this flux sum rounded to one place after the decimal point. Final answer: 24.5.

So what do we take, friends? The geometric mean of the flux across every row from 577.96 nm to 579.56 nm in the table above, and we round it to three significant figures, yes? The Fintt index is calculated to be 11.9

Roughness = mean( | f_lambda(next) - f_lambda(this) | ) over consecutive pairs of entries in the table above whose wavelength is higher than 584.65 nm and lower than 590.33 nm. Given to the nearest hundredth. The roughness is 0.34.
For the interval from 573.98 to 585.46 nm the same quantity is 0.20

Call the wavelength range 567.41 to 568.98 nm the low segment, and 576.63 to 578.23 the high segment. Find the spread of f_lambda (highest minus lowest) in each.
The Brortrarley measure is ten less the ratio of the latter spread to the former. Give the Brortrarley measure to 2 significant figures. 3.0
